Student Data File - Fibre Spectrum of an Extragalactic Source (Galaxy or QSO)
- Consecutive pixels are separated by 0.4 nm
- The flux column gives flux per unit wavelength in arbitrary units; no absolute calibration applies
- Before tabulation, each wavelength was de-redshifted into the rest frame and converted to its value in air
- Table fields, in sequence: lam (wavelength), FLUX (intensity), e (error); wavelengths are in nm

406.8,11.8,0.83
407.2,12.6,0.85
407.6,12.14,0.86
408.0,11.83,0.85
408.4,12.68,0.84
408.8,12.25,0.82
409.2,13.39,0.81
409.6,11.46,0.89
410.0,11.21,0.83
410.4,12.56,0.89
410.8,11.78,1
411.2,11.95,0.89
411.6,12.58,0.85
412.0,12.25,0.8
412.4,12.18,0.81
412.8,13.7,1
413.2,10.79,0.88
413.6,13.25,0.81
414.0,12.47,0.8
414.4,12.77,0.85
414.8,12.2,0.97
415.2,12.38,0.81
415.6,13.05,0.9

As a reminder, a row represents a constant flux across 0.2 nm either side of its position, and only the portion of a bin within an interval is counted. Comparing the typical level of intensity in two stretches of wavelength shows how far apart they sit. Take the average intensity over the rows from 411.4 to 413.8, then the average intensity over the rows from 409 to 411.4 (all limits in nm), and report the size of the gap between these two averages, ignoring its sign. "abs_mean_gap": 0.40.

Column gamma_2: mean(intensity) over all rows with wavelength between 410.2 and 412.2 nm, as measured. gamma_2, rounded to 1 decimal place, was 12.2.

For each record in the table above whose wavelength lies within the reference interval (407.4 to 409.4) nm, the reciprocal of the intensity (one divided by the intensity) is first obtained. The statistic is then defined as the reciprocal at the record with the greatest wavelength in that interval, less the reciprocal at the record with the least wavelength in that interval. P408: -0.0077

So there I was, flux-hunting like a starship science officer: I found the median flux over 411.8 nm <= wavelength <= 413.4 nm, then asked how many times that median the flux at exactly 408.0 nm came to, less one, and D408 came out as -0.03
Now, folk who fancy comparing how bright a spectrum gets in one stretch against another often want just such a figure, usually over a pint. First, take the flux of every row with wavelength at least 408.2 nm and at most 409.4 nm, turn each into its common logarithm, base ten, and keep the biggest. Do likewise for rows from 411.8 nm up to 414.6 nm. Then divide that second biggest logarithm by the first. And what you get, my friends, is 1.01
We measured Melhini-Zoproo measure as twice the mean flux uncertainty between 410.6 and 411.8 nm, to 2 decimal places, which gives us 1.83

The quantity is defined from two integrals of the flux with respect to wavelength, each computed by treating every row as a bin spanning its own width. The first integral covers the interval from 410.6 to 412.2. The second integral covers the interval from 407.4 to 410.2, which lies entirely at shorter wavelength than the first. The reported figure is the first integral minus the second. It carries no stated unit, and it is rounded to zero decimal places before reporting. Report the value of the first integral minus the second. -15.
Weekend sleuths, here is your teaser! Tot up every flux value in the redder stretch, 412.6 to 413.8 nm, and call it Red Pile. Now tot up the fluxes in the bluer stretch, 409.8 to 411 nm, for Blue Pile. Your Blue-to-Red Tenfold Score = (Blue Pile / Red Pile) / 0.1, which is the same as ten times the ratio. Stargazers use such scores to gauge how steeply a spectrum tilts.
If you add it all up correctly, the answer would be 9.4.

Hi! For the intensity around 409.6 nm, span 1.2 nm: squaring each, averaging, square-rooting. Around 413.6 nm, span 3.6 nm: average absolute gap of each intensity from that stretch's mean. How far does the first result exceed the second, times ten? 115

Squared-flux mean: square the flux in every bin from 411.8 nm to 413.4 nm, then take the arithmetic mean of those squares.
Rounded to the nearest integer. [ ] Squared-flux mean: 151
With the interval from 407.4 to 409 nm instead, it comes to 150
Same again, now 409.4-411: 138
